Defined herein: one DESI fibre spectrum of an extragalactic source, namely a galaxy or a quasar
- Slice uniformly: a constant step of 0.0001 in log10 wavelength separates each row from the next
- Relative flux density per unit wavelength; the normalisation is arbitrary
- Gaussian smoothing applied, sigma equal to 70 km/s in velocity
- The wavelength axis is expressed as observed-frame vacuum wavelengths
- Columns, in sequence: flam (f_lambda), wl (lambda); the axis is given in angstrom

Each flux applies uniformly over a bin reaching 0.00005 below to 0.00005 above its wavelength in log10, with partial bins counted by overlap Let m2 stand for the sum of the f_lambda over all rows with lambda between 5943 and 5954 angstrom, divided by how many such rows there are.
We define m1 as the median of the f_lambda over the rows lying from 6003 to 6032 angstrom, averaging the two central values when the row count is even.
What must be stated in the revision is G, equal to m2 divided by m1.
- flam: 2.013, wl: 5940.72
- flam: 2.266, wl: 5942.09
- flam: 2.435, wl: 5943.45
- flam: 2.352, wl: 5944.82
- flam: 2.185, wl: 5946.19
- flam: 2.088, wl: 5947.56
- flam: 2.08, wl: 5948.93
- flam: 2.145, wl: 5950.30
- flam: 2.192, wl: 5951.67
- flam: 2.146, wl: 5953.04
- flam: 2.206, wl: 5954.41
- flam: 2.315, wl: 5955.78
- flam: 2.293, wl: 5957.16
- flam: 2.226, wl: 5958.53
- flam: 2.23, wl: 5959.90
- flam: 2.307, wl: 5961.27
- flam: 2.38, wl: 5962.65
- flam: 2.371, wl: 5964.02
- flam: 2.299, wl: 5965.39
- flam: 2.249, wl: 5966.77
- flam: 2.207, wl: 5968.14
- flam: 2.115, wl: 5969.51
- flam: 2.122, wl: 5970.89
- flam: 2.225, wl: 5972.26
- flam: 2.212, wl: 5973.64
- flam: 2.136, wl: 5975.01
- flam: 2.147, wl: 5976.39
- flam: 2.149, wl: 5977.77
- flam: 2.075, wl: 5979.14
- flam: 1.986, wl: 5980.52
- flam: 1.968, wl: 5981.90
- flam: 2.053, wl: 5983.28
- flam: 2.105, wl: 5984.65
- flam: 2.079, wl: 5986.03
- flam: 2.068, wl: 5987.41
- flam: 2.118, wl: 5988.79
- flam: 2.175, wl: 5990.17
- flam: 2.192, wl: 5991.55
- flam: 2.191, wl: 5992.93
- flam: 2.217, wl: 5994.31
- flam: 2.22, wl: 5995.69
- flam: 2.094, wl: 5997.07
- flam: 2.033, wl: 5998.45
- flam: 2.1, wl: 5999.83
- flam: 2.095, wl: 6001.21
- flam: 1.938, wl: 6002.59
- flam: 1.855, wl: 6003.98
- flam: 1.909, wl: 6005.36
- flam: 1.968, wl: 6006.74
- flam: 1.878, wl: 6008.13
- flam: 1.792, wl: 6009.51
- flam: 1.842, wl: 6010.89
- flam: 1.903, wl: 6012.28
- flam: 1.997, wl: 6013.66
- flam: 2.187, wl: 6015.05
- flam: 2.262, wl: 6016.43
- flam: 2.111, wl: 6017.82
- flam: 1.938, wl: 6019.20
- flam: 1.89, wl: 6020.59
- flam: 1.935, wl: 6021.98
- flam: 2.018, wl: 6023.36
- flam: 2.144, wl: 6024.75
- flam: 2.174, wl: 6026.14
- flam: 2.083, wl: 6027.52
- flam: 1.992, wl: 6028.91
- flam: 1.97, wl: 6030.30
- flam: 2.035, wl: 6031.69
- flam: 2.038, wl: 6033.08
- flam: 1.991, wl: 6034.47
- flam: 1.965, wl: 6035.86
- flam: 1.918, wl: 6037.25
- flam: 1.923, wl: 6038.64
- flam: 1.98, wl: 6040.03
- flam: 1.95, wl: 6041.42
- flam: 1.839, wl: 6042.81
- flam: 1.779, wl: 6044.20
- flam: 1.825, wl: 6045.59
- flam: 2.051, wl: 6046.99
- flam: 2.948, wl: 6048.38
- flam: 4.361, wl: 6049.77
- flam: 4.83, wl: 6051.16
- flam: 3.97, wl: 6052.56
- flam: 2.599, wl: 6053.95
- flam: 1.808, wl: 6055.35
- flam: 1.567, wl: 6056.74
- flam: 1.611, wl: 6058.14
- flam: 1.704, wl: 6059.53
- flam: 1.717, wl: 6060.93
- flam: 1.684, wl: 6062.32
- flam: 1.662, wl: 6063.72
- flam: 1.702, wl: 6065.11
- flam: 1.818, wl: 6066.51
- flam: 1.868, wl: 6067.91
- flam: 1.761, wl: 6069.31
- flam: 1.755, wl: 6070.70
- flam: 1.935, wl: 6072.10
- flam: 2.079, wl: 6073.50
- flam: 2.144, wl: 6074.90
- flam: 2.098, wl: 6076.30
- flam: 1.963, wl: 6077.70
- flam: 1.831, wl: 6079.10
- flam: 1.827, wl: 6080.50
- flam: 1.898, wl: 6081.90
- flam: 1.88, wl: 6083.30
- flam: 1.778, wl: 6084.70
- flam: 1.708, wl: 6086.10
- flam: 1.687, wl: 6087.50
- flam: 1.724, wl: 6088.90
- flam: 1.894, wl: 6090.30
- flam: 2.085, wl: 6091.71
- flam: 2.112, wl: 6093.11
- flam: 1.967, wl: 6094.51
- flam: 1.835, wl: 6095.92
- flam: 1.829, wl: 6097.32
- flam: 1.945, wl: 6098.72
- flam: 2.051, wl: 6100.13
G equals 1.12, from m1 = 1.97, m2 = 2.20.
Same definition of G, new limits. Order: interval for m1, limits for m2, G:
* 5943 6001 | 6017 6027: 0.93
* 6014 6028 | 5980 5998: 1.01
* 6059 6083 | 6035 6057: 1.34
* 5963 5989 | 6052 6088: 0.91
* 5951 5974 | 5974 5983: 0.93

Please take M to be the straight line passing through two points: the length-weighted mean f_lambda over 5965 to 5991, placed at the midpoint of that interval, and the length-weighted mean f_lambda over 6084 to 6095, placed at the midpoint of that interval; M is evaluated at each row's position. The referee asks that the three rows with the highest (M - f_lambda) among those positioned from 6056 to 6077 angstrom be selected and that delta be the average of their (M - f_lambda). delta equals 0.33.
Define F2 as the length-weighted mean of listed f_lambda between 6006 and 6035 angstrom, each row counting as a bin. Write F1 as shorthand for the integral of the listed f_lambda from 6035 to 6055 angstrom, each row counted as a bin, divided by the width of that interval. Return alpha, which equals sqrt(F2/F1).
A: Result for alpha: 0.89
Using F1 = 2.55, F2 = 2.01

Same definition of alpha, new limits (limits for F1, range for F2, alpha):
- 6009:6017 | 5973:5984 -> 1.02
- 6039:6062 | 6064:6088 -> 0.88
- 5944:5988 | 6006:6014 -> 0.93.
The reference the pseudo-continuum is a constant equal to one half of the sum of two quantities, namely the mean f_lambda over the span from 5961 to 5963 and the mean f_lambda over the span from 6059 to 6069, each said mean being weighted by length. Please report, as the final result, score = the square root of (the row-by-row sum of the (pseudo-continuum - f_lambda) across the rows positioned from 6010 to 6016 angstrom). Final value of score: 0.5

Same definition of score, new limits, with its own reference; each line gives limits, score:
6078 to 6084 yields 0.8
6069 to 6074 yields 0.8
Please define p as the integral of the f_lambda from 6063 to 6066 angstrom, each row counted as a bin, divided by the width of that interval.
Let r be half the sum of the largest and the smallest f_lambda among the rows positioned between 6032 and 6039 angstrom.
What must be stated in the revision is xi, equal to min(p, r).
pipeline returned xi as 1.69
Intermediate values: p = 1.69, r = 1.98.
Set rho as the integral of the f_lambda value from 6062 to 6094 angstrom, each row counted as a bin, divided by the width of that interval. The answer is 1.9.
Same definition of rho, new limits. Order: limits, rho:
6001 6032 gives 2.0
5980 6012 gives 2.0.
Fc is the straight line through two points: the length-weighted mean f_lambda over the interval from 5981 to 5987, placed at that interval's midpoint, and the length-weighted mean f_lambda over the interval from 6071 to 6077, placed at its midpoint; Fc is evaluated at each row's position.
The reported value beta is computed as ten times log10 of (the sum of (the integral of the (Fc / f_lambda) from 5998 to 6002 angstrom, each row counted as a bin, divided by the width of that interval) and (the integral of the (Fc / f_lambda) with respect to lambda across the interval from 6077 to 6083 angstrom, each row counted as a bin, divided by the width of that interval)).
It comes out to 3.2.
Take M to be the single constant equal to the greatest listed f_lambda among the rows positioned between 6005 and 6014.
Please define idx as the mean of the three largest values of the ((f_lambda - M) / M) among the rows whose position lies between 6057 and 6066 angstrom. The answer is -0.14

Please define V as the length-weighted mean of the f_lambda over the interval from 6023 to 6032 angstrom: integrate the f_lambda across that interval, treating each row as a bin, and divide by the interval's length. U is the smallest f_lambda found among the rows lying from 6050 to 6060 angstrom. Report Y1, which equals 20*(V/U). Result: 26.3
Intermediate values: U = 1.567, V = 2.06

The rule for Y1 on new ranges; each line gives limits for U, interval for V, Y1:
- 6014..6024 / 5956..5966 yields 24.3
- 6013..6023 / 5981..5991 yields 22.0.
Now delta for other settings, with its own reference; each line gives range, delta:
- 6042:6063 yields 0.32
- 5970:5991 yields 0.12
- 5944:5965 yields 0.09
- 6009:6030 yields 0.21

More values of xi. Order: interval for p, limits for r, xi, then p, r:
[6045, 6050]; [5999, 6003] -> 2.02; 2.67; 2.02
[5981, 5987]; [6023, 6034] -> 2.05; 2.05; 2.07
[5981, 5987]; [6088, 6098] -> 1.92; 2.05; 1.92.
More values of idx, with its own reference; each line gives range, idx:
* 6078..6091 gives -0.05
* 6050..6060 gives 0.90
